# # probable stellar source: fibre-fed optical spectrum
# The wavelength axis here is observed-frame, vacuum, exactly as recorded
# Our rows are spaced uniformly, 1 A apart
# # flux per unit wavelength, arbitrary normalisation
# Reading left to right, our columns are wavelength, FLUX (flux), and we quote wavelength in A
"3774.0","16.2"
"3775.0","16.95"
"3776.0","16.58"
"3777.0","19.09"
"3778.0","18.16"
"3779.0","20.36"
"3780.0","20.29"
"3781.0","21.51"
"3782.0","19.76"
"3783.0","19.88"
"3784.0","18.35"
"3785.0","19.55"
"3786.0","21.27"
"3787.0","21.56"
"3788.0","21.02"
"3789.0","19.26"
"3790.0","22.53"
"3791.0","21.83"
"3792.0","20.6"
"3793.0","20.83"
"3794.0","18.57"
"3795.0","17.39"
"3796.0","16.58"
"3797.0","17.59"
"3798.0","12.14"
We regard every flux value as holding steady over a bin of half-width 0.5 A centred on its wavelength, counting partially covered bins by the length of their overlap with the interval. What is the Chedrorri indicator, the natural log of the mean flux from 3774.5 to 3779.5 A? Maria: 2.90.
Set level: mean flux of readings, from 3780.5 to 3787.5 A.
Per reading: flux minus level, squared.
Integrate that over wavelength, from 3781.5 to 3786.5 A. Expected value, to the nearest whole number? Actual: 6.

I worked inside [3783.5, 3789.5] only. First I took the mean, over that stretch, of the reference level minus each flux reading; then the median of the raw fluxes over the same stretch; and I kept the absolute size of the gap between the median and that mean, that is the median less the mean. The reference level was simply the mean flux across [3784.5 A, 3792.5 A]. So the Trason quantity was 19.5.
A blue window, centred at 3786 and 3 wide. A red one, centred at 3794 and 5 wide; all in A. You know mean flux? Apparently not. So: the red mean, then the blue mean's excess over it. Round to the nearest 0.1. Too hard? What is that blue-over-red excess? 2.0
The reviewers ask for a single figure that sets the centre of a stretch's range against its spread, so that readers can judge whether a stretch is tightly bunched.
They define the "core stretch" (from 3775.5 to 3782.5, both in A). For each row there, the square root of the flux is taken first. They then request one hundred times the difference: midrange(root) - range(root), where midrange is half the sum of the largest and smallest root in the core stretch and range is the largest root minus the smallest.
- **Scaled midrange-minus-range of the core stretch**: 379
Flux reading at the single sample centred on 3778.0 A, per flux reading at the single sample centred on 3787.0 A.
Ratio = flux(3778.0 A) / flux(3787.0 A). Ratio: 0.84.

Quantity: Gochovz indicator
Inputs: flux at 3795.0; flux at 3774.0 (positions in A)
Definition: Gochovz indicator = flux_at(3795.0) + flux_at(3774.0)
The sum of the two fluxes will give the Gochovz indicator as 33.6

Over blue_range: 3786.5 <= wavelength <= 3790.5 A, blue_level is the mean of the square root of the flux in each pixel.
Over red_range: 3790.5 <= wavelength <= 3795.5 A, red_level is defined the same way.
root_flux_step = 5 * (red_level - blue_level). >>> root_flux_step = -0.7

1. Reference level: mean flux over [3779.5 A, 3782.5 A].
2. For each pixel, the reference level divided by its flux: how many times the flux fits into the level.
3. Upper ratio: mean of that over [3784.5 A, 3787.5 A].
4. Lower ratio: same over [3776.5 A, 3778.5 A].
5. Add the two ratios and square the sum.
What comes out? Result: 4.37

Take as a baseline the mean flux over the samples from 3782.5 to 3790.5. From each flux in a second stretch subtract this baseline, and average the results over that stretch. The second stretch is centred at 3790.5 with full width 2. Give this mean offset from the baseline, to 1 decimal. 1.8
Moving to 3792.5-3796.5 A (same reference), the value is -2.1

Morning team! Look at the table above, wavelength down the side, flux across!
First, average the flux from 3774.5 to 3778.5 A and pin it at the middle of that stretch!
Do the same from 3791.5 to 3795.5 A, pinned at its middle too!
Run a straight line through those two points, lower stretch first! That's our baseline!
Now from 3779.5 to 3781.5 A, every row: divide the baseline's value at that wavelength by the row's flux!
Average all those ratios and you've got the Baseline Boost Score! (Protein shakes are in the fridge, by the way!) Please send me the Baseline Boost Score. 0.866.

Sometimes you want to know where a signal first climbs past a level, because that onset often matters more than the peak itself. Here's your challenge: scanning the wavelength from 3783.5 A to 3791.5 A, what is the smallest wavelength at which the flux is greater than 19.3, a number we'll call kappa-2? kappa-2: 3785.0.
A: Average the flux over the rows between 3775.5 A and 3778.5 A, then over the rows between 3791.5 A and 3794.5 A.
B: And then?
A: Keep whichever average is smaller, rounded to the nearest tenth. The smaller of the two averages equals 17.9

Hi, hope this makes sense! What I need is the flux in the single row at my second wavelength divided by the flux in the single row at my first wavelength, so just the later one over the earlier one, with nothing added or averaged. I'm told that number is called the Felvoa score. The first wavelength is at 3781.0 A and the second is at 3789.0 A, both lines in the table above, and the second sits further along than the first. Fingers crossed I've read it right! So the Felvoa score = 0.895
